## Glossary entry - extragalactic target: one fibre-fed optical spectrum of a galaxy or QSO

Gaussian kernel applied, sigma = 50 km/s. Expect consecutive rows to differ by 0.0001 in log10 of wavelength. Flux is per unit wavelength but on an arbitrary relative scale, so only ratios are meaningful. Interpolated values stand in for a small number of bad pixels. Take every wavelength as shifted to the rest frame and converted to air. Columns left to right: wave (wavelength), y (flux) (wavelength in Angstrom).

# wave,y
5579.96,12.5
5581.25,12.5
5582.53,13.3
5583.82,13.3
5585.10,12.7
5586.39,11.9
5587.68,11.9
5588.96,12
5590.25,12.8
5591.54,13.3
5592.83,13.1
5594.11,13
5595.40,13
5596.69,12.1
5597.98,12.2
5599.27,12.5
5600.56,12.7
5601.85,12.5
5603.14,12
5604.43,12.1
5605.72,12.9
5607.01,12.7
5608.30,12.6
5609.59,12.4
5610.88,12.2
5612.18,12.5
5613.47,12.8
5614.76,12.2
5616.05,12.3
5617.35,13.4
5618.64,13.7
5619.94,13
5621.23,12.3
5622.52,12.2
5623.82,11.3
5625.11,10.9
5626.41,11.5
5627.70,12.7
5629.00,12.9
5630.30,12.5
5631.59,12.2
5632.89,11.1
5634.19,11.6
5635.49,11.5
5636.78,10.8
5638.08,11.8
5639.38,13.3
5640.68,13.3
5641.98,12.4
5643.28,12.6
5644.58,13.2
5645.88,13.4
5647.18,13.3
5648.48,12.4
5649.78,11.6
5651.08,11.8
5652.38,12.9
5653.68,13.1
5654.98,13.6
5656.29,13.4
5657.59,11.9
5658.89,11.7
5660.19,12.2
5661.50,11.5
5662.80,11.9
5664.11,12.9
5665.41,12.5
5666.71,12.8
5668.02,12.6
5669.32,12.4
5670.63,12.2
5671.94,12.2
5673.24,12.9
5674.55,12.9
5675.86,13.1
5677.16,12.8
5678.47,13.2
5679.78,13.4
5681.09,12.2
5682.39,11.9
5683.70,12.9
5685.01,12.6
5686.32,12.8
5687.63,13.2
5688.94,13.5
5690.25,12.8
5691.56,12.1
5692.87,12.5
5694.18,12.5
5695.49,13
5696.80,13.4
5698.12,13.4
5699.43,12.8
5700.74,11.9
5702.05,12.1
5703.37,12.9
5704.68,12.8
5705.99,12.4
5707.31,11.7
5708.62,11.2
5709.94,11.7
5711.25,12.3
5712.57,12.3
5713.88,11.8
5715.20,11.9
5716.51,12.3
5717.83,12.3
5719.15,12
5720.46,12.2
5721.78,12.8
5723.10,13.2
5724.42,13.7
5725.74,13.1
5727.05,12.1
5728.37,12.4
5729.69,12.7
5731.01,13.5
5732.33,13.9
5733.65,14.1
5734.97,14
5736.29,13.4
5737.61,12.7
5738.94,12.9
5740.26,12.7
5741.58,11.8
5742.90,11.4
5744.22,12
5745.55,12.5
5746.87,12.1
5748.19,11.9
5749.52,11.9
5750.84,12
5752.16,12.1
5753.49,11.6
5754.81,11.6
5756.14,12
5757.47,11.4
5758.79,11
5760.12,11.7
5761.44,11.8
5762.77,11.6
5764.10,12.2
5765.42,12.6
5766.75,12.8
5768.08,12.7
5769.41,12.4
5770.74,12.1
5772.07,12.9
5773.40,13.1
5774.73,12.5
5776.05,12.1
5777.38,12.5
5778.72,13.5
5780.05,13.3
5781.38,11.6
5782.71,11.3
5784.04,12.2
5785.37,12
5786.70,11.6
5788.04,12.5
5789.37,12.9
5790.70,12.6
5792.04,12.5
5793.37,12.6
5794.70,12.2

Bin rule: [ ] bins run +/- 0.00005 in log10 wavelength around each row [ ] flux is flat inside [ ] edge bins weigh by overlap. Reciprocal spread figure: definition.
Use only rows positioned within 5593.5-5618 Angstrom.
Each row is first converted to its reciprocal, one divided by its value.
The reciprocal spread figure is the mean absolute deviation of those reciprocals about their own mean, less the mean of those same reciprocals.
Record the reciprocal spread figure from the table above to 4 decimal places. -0.0780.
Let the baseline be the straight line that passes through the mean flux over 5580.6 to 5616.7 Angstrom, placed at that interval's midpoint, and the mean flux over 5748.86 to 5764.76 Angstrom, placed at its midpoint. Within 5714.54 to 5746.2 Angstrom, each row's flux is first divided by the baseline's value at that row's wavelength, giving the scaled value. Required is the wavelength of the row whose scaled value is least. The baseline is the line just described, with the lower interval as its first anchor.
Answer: 5742.90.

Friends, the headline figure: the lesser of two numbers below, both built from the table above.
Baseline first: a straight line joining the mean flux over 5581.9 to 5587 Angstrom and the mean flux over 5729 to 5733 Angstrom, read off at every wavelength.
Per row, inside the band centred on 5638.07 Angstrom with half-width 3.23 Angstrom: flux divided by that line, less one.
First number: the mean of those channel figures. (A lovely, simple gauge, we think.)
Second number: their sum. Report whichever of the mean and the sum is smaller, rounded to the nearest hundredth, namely -0.33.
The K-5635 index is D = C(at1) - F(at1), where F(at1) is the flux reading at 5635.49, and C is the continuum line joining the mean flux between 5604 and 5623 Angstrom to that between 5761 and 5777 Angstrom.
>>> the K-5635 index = 1.1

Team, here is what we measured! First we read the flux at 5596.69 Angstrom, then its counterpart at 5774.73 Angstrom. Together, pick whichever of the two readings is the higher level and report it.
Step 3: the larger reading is 12.5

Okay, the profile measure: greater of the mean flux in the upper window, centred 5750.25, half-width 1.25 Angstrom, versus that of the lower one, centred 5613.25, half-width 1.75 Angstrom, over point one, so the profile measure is 125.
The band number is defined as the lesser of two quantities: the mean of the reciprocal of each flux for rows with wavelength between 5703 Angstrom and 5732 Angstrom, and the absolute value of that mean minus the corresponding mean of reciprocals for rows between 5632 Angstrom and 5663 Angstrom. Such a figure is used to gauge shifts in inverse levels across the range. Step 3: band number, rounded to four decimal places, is 0.0007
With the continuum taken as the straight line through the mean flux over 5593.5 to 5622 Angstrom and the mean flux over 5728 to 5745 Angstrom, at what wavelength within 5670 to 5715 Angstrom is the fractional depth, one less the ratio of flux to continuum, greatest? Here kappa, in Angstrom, 5708.62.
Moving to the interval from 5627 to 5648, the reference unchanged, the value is 5636.78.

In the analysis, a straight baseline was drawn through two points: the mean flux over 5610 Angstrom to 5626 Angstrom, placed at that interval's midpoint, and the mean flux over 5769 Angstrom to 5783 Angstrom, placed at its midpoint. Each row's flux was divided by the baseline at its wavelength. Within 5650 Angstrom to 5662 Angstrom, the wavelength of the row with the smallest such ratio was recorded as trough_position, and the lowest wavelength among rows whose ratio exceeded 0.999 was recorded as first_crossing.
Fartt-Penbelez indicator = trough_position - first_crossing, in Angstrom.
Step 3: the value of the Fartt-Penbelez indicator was 9.1 Angstrom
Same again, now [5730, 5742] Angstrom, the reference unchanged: 10.6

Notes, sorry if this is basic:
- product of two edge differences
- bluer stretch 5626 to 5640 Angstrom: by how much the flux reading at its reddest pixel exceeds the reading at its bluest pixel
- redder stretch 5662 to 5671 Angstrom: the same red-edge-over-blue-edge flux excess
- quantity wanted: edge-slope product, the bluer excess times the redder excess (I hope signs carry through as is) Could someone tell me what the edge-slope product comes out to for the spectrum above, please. 0.5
